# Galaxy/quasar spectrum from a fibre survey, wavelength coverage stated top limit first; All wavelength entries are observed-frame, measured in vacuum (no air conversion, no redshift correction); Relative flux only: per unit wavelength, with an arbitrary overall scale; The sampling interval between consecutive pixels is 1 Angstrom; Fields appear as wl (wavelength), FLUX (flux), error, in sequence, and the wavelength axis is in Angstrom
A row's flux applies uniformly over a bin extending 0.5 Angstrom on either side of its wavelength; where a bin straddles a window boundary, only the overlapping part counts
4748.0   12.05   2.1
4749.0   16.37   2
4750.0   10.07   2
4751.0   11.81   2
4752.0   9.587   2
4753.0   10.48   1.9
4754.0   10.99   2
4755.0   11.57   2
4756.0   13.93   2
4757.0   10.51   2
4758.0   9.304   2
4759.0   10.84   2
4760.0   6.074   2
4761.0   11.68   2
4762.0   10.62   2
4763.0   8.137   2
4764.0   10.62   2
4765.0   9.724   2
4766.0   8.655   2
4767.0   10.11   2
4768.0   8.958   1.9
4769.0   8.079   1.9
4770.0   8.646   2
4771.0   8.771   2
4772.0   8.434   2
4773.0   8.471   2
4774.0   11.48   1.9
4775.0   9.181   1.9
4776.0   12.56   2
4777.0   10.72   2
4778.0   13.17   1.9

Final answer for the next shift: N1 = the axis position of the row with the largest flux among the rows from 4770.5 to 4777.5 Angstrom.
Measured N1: 4776.0 Angstrom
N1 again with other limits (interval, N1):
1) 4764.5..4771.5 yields 4767.0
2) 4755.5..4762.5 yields 4756.0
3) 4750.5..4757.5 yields 4756.0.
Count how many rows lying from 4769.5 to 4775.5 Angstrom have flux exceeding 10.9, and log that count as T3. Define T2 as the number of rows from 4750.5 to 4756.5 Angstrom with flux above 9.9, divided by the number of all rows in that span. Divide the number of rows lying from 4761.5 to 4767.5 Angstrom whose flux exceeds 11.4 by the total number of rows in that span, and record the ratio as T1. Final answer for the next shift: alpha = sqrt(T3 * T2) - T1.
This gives 0.91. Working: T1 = 0.0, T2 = 0.83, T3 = 1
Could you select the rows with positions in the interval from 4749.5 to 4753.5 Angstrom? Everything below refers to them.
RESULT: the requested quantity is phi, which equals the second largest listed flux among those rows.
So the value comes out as 10.48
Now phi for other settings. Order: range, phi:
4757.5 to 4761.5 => 10.84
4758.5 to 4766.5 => 10.84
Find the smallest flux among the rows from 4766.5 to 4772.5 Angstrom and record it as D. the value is 8.079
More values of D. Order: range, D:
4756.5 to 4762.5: 6.074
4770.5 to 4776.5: 8.434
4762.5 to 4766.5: 8.137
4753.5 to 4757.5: 10.51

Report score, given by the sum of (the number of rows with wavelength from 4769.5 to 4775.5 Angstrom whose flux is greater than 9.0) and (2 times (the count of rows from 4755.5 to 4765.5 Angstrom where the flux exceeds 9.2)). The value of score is 18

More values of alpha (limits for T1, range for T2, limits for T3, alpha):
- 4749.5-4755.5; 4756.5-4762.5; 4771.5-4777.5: 0.82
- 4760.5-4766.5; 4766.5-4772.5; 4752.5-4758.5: 0.54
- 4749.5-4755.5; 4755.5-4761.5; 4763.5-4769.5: -0.33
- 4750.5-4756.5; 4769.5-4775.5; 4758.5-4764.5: -0.09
